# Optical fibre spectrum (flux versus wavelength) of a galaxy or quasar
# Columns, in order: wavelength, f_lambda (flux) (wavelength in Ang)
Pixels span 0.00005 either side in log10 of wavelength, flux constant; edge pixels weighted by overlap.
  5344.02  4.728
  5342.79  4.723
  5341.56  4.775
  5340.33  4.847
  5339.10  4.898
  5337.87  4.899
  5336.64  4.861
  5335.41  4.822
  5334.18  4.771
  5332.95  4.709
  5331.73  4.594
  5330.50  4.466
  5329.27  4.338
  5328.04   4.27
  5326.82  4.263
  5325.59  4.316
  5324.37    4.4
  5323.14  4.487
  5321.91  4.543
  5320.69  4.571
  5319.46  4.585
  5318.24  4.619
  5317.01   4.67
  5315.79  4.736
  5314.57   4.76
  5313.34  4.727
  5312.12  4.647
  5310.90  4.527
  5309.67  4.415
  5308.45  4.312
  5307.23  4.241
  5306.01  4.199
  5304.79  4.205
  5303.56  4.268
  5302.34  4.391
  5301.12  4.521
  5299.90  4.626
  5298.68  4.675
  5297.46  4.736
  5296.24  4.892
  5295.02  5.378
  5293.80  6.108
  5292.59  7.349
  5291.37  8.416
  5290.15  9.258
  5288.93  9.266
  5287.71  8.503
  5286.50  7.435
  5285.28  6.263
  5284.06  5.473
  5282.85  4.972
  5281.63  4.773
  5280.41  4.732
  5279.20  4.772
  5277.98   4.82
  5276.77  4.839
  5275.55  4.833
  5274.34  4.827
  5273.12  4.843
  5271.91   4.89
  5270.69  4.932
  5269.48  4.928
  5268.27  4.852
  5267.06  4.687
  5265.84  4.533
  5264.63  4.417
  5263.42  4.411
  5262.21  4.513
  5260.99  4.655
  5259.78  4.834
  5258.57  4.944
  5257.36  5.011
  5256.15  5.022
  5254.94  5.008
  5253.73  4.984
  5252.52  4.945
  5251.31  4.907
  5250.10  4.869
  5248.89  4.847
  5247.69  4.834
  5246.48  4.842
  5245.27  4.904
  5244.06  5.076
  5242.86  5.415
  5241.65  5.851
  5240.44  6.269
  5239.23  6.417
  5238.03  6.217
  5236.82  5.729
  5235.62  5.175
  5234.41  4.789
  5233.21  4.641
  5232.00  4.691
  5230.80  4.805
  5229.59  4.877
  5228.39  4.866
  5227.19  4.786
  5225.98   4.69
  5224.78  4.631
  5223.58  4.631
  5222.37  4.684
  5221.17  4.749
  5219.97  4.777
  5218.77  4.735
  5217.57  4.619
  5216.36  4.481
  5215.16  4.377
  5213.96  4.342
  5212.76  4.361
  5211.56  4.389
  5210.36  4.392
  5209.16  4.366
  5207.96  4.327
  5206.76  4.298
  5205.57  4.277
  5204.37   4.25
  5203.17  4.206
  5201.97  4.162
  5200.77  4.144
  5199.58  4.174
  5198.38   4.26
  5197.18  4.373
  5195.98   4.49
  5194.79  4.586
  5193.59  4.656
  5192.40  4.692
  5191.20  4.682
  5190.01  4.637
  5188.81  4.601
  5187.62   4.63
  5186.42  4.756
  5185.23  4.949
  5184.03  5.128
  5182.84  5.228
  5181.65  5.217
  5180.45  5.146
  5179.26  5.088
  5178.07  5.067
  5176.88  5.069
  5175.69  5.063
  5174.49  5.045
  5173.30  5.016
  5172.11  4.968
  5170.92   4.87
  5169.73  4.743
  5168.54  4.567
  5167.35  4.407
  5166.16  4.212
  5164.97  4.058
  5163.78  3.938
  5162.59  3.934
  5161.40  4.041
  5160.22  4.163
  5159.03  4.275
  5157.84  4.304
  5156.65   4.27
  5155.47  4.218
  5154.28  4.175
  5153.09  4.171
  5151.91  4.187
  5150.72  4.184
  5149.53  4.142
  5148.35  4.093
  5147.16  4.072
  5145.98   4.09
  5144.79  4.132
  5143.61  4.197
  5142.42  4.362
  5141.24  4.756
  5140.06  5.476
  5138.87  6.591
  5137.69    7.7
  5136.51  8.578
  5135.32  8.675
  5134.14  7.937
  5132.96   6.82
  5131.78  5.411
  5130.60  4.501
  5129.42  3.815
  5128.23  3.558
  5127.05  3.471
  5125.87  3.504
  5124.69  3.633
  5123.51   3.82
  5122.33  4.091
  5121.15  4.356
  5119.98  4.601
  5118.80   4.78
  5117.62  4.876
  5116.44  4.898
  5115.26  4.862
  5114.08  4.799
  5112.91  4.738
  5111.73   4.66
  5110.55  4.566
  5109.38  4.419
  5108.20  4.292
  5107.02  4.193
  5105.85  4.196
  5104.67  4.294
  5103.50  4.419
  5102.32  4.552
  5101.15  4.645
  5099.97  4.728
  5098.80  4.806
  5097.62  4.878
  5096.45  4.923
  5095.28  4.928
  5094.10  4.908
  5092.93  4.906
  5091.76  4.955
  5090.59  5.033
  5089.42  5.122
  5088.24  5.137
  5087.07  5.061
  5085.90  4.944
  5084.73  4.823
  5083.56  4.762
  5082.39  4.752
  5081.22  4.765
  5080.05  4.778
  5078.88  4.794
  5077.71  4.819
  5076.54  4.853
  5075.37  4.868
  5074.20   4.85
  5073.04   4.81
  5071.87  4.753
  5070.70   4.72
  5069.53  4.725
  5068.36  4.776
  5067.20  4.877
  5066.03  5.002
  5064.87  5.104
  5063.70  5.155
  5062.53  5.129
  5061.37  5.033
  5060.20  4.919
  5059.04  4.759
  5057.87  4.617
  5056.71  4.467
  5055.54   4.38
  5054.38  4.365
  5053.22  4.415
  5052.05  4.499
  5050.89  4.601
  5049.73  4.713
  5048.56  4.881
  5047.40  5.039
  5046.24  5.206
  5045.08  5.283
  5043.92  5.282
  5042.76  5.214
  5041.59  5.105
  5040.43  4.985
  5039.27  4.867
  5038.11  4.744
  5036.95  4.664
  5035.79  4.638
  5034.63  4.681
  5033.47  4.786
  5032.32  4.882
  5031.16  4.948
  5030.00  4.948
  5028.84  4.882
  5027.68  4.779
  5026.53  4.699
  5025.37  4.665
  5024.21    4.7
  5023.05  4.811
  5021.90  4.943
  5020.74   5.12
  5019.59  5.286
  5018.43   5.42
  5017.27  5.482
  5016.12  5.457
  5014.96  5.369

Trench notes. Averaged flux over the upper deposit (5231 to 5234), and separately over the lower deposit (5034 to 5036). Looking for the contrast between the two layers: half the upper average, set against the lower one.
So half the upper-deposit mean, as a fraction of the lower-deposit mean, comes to 0.50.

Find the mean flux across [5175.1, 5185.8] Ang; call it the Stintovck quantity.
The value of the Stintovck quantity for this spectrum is 5.11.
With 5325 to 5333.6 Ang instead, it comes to 4.42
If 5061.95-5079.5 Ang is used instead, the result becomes 4.88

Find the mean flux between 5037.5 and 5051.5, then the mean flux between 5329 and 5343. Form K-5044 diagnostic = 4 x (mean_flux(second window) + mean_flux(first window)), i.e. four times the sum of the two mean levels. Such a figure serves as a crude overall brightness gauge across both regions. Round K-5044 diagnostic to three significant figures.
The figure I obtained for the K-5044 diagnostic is 38.9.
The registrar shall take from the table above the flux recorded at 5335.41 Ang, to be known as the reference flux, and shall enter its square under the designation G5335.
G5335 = 23.3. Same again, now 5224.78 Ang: 21.4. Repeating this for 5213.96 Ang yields 18.9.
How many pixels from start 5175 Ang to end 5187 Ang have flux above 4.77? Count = 9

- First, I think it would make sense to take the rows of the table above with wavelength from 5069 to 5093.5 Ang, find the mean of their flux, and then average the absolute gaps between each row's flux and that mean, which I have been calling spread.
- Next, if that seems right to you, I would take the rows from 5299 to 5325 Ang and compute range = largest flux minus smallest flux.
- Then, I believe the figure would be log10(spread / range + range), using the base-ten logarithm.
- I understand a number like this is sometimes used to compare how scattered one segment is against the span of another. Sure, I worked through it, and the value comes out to -0.1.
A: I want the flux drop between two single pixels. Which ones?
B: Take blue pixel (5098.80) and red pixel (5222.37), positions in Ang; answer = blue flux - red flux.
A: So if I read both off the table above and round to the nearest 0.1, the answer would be 0.1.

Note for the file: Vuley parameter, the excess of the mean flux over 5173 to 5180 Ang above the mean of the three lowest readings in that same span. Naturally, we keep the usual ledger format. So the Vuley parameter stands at 0.02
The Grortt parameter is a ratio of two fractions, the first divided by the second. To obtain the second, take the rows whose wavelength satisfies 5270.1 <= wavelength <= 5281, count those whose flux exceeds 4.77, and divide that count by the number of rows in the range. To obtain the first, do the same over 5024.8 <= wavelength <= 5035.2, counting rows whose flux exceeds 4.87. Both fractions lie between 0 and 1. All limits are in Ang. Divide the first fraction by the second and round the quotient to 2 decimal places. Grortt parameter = 0.50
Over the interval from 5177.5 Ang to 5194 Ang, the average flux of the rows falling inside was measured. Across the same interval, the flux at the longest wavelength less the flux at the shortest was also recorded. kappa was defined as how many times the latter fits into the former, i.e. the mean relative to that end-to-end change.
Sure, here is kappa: -12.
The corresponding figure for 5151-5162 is -29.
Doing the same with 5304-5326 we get 41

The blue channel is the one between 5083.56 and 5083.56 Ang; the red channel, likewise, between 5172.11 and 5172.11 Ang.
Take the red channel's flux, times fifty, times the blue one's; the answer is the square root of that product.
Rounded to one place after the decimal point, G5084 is 34.4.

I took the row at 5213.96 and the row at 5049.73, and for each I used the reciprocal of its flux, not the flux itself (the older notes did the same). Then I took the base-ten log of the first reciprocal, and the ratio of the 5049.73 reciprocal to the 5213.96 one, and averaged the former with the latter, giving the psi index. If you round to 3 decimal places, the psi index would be 0.142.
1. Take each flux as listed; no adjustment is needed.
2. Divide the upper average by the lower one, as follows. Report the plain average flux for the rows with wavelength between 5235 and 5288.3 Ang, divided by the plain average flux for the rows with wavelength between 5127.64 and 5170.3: 1.1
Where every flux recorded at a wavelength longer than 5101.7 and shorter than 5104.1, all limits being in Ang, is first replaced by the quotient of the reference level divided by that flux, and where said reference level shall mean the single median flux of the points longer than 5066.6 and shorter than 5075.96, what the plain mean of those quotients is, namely 1.07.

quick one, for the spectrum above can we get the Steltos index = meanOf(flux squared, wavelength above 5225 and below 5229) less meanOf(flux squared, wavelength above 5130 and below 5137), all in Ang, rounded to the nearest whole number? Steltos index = -28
